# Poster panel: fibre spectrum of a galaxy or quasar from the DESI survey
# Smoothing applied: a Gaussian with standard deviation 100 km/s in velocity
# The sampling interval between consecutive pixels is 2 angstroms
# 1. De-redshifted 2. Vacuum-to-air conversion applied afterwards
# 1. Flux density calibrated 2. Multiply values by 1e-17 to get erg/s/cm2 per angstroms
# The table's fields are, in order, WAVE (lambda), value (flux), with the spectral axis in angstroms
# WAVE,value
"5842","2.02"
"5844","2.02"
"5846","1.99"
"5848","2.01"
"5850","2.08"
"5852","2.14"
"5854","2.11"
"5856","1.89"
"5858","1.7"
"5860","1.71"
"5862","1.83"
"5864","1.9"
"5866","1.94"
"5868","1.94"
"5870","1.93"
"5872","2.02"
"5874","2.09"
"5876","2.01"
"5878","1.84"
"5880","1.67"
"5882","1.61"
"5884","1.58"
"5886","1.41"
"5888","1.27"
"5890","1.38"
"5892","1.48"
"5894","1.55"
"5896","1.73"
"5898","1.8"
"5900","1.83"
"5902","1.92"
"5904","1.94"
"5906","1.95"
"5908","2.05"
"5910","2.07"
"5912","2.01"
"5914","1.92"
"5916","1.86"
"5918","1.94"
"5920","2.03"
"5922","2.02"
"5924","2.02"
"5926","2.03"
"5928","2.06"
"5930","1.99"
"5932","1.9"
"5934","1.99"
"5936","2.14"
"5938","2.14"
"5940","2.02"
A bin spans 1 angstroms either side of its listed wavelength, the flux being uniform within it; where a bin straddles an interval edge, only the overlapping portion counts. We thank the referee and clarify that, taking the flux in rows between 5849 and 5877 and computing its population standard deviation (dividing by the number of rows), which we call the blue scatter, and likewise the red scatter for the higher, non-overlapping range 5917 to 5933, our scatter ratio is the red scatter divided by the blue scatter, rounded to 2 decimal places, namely 0.37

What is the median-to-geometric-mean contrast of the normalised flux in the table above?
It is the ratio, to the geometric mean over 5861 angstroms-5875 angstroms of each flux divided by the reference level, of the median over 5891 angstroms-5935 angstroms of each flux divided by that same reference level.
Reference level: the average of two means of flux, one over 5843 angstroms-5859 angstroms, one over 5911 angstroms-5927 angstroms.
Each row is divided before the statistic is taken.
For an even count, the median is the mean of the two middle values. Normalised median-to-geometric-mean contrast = 1.00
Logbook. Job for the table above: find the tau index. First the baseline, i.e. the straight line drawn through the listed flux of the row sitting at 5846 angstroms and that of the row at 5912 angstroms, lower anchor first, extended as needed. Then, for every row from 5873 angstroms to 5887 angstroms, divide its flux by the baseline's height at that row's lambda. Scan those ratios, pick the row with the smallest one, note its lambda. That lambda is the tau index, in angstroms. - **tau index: 5886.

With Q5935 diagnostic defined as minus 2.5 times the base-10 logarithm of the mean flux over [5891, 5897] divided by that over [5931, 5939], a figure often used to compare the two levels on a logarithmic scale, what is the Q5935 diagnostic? 0.27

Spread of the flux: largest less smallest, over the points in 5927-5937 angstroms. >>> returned 0.24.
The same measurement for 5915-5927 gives 0.17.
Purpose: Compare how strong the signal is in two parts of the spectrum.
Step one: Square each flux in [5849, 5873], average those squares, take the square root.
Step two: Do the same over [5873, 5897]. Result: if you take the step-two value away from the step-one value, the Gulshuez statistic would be 0.28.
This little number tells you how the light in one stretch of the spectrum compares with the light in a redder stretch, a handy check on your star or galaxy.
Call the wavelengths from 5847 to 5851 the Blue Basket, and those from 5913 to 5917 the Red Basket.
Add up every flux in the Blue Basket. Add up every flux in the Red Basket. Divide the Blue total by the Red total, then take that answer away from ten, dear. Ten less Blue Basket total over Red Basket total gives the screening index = 8.92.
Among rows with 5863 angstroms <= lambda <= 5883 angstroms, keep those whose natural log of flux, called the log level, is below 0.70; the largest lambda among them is 5882 angstroms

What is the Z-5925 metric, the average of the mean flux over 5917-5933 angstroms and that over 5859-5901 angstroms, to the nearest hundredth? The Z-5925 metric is 1.87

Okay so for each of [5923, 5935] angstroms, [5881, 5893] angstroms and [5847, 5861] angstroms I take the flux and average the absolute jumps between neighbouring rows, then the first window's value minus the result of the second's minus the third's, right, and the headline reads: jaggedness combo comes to 0.045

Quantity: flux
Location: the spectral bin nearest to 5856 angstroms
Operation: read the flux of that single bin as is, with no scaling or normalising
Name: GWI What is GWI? 1.89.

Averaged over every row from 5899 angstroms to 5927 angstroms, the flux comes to 1.97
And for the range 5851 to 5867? 1.90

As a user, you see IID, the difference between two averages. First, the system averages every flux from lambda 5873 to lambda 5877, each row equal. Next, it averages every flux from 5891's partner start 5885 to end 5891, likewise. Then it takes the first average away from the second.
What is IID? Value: -0.70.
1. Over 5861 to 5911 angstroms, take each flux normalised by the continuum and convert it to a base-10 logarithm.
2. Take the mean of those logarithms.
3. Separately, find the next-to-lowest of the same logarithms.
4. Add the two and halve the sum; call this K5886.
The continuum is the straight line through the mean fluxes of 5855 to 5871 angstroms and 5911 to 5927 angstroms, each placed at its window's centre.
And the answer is -0.09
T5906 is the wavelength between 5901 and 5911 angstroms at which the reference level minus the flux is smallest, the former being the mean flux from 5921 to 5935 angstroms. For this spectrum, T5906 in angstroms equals 5910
